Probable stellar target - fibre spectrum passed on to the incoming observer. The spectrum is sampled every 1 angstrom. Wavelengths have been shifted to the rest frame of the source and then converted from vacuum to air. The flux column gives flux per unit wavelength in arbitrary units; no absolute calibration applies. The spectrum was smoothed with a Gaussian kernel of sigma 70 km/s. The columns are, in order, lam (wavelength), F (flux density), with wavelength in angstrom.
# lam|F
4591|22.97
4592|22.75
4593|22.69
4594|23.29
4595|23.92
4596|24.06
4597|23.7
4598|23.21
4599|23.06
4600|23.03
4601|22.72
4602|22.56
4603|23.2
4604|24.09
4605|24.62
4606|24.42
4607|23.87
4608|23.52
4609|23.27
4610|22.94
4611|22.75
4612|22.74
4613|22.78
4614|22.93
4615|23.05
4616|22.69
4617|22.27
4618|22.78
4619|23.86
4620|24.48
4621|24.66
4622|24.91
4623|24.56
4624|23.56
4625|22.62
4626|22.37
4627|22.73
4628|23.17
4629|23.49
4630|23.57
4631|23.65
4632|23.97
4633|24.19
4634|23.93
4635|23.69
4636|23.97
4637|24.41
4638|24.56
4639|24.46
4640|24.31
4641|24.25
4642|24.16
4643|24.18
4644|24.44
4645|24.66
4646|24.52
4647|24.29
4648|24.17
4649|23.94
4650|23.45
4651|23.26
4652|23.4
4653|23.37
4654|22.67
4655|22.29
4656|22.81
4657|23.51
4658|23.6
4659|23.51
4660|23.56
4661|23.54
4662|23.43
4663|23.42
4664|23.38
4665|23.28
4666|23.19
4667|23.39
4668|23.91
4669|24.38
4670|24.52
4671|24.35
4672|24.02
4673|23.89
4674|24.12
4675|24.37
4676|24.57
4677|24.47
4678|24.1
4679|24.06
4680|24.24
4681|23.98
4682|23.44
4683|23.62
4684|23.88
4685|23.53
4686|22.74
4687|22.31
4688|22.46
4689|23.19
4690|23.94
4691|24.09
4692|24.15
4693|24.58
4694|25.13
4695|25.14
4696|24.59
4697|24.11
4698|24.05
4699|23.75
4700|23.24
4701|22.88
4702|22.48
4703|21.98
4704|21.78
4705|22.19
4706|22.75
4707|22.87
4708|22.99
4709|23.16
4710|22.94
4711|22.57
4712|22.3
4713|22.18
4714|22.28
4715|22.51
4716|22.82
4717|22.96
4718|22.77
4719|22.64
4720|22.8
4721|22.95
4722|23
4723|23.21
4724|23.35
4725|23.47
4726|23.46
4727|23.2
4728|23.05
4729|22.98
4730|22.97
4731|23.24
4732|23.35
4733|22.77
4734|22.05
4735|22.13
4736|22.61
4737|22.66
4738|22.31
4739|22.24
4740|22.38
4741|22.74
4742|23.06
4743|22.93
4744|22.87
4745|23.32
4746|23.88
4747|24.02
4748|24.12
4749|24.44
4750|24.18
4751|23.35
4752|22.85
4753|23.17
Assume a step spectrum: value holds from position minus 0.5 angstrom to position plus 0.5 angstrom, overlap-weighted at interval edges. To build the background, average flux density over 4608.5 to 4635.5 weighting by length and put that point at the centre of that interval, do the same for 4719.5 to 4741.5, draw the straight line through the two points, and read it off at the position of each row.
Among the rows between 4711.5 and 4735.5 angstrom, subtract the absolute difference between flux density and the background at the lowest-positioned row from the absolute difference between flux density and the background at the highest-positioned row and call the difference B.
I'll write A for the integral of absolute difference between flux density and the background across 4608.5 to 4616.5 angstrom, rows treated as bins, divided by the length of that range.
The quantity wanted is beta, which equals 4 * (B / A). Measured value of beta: 0.4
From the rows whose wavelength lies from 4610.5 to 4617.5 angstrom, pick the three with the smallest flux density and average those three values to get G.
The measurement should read 22.6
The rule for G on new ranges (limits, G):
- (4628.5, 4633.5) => 23.6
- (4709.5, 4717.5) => 22.3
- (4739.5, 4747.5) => 22.7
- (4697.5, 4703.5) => 22.4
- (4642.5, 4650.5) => 23.9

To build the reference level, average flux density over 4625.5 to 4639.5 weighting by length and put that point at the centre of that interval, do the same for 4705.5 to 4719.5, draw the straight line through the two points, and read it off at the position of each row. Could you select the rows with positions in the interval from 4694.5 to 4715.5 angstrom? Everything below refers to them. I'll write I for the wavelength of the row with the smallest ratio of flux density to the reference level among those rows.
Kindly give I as 4704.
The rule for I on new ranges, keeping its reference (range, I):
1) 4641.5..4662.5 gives 4655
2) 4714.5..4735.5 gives 4734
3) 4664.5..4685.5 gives 4666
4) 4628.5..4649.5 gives 4629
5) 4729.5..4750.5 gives 4734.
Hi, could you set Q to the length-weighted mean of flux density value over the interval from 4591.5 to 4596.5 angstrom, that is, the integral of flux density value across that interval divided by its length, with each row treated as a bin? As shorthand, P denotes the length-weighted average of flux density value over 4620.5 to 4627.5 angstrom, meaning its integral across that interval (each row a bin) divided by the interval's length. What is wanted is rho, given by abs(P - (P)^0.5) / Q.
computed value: 0.80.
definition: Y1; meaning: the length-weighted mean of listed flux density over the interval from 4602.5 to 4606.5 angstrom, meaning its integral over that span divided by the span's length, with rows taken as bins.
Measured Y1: 24.1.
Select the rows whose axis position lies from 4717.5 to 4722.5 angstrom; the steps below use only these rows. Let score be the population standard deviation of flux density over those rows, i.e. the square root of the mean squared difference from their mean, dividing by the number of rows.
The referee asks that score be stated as 0.13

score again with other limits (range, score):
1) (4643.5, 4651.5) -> 0.47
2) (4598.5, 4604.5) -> 0.49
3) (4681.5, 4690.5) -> 0.57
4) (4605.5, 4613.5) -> 0.57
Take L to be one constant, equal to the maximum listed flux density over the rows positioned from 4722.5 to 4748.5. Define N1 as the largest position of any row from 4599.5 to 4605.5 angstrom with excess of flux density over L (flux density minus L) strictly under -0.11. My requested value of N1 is 4603 angstrom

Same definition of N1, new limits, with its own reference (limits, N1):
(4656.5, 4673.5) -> 4673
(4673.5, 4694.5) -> 4690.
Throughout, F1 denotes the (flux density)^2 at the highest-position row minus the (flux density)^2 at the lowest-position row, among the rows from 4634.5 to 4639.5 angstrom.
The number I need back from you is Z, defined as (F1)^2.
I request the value 1375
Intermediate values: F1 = 37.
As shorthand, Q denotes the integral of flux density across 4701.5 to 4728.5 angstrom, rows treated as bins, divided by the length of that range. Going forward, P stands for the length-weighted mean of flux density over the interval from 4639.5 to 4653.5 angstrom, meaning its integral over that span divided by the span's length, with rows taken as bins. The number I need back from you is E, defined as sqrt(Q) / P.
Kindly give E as 0.199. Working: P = 24.0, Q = 22.8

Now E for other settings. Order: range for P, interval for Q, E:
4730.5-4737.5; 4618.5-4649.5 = 0.216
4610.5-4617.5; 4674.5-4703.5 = 0.214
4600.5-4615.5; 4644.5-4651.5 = 0.210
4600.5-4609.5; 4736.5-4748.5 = 0.204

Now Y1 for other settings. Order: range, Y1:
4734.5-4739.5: 22.4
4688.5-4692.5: 23.8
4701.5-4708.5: 22.4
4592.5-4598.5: 23.5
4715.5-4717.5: 22.9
